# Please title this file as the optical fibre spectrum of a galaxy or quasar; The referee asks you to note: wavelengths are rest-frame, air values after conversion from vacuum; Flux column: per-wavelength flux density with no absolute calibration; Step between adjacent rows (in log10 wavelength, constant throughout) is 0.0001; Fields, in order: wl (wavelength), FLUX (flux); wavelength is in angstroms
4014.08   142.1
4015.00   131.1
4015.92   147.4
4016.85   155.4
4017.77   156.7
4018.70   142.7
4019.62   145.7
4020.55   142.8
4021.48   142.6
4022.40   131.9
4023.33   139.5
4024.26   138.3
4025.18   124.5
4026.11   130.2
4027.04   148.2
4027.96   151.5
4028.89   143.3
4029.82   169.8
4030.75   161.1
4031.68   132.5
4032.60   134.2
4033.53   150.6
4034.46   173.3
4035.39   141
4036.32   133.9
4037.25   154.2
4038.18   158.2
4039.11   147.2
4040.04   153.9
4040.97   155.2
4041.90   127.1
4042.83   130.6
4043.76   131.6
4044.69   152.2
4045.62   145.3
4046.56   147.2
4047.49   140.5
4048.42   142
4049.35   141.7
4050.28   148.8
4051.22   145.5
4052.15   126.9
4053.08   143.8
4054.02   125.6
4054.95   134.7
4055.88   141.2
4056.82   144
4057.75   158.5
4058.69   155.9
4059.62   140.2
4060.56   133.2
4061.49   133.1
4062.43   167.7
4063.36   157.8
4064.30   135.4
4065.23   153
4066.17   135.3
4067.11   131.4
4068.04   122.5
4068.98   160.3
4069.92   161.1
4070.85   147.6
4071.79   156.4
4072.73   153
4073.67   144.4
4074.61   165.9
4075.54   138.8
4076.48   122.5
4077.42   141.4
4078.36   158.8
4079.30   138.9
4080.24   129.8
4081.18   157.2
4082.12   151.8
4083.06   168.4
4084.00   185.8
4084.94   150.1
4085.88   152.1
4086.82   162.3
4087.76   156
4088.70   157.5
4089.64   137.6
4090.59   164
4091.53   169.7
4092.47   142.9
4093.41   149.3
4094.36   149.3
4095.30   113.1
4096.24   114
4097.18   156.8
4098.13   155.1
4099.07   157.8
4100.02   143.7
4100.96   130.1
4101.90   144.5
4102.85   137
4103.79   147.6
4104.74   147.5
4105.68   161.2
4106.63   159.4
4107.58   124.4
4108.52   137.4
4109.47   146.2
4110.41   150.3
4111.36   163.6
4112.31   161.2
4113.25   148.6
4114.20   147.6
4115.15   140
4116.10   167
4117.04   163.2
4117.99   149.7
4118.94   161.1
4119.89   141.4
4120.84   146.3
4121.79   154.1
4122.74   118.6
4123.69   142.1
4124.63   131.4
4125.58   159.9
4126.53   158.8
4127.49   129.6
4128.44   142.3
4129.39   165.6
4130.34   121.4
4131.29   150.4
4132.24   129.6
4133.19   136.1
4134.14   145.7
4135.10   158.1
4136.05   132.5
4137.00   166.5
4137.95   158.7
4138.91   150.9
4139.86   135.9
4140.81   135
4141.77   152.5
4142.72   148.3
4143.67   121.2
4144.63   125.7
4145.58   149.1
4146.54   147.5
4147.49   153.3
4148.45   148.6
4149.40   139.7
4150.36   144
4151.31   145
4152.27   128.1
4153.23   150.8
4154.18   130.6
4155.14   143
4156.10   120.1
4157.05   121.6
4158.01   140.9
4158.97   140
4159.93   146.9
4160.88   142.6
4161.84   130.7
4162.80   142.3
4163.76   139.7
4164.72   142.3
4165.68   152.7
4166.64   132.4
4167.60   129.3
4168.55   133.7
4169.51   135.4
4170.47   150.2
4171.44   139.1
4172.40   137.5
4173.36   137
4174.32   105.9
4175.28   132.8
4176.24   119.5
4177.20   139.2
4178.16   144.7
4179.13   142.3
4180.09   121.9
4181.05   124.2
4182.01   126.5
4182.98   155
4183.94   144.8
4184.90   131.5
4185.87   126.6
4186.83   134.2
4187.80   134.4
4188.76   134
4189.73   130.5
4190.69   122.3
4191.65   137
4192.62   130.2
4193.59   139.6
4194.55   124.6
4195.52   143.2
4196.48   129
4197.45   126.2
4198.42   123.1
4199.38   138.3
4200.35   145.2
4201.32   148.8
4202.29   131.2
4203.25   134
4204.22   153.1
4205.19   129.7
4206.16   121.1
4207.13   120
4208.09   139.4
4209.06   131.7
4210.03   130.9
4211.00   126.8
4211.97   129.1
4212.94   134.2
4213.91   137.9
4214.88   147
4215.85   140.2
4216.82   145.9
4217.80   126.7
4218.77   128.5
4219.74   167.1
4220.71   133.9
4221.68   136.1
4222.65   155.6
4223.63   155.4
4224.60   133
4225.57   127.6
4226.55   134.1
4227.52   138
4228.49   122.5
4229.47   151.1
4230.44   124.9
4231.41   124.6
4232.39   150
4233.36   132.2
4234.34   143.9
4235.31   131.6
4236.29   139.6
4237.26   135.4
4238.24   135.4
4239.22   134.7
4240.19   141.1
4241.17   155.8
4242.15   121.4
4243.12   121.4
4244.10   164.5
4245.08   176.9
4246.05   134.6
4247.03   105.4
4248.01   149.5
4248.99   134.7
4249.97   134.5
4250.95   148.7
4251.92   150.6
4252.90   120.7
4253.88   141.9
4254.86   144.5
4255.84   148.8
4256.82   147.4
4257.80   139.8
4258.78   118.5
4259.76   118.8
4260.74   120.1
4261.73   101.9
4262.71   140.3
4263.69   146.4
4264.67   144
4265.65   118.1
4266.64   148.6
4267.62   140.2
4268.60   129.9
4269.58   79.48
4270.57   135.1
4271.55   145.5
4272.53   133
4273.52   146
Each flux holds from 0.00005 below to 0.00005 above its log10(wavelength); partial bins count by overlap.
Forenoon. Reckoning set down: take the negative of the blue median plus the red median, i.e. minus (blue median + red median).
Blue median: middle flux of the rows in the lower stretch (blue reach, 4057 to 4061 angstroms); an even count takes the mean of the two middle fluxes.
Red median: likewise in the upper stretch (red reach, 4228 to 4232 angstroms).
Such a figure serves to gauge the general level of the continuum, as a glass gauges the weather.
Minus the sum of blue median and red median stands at -273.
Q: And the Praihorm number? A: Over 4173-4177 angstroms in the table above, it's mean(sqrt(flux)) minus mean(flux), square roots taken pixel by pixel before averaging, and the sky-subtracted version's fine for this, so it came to -113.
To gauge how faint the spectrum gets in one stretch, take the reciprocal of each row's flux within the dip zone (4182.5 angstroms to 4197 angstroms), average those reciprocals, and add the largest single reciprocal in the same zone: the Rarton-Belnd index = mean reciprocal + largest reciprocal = 0.0156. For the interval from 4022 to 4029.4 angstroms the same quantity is 0.0153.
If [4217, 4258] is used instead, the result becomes 0.0167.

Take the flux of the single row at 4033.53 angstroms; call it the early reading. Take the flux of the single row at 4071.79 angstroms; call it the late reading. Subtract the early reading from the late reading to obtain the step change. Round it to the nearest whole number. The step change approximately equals 6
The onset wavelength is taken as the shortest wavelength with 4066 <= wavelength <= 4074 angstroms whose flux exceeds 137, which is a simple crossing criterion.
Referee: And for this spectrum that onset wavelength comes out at 4068.98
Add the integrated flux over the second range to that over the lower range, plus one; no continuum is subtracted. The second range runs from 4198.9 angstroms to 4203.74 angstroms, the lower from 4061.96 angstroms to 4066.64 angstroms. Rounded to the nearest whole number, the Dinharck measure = 1377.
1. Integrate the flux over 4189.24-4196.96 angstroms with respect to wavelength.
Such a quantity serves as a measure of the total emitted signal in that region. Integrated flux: 1020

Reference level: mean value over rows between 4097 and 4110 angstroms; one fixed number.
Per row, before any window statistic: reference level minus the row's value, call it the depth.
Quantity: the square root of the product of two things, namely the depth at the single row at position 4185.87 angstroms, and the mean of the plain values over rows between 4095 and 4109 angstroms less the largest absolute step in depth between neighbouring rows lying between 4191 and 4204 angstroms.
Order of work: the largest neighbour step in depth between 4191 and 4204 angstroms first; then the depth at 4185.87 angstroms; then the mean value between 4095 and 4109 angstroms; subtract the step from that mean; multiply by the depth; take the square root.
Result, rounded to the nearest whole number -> 49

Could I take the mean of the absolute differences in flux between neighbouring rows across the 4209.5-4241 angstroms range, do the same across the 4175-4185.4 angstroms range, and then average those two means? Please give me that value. 11.5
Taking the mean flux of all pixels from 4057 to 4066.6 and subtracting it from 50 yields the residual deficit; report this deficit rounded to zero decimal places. -97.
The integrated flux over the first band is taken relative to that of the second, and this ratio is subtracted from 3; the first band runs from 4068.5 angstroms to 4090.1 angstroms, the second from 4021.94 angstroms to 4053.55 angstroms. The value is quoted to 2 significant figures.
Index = 2.3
